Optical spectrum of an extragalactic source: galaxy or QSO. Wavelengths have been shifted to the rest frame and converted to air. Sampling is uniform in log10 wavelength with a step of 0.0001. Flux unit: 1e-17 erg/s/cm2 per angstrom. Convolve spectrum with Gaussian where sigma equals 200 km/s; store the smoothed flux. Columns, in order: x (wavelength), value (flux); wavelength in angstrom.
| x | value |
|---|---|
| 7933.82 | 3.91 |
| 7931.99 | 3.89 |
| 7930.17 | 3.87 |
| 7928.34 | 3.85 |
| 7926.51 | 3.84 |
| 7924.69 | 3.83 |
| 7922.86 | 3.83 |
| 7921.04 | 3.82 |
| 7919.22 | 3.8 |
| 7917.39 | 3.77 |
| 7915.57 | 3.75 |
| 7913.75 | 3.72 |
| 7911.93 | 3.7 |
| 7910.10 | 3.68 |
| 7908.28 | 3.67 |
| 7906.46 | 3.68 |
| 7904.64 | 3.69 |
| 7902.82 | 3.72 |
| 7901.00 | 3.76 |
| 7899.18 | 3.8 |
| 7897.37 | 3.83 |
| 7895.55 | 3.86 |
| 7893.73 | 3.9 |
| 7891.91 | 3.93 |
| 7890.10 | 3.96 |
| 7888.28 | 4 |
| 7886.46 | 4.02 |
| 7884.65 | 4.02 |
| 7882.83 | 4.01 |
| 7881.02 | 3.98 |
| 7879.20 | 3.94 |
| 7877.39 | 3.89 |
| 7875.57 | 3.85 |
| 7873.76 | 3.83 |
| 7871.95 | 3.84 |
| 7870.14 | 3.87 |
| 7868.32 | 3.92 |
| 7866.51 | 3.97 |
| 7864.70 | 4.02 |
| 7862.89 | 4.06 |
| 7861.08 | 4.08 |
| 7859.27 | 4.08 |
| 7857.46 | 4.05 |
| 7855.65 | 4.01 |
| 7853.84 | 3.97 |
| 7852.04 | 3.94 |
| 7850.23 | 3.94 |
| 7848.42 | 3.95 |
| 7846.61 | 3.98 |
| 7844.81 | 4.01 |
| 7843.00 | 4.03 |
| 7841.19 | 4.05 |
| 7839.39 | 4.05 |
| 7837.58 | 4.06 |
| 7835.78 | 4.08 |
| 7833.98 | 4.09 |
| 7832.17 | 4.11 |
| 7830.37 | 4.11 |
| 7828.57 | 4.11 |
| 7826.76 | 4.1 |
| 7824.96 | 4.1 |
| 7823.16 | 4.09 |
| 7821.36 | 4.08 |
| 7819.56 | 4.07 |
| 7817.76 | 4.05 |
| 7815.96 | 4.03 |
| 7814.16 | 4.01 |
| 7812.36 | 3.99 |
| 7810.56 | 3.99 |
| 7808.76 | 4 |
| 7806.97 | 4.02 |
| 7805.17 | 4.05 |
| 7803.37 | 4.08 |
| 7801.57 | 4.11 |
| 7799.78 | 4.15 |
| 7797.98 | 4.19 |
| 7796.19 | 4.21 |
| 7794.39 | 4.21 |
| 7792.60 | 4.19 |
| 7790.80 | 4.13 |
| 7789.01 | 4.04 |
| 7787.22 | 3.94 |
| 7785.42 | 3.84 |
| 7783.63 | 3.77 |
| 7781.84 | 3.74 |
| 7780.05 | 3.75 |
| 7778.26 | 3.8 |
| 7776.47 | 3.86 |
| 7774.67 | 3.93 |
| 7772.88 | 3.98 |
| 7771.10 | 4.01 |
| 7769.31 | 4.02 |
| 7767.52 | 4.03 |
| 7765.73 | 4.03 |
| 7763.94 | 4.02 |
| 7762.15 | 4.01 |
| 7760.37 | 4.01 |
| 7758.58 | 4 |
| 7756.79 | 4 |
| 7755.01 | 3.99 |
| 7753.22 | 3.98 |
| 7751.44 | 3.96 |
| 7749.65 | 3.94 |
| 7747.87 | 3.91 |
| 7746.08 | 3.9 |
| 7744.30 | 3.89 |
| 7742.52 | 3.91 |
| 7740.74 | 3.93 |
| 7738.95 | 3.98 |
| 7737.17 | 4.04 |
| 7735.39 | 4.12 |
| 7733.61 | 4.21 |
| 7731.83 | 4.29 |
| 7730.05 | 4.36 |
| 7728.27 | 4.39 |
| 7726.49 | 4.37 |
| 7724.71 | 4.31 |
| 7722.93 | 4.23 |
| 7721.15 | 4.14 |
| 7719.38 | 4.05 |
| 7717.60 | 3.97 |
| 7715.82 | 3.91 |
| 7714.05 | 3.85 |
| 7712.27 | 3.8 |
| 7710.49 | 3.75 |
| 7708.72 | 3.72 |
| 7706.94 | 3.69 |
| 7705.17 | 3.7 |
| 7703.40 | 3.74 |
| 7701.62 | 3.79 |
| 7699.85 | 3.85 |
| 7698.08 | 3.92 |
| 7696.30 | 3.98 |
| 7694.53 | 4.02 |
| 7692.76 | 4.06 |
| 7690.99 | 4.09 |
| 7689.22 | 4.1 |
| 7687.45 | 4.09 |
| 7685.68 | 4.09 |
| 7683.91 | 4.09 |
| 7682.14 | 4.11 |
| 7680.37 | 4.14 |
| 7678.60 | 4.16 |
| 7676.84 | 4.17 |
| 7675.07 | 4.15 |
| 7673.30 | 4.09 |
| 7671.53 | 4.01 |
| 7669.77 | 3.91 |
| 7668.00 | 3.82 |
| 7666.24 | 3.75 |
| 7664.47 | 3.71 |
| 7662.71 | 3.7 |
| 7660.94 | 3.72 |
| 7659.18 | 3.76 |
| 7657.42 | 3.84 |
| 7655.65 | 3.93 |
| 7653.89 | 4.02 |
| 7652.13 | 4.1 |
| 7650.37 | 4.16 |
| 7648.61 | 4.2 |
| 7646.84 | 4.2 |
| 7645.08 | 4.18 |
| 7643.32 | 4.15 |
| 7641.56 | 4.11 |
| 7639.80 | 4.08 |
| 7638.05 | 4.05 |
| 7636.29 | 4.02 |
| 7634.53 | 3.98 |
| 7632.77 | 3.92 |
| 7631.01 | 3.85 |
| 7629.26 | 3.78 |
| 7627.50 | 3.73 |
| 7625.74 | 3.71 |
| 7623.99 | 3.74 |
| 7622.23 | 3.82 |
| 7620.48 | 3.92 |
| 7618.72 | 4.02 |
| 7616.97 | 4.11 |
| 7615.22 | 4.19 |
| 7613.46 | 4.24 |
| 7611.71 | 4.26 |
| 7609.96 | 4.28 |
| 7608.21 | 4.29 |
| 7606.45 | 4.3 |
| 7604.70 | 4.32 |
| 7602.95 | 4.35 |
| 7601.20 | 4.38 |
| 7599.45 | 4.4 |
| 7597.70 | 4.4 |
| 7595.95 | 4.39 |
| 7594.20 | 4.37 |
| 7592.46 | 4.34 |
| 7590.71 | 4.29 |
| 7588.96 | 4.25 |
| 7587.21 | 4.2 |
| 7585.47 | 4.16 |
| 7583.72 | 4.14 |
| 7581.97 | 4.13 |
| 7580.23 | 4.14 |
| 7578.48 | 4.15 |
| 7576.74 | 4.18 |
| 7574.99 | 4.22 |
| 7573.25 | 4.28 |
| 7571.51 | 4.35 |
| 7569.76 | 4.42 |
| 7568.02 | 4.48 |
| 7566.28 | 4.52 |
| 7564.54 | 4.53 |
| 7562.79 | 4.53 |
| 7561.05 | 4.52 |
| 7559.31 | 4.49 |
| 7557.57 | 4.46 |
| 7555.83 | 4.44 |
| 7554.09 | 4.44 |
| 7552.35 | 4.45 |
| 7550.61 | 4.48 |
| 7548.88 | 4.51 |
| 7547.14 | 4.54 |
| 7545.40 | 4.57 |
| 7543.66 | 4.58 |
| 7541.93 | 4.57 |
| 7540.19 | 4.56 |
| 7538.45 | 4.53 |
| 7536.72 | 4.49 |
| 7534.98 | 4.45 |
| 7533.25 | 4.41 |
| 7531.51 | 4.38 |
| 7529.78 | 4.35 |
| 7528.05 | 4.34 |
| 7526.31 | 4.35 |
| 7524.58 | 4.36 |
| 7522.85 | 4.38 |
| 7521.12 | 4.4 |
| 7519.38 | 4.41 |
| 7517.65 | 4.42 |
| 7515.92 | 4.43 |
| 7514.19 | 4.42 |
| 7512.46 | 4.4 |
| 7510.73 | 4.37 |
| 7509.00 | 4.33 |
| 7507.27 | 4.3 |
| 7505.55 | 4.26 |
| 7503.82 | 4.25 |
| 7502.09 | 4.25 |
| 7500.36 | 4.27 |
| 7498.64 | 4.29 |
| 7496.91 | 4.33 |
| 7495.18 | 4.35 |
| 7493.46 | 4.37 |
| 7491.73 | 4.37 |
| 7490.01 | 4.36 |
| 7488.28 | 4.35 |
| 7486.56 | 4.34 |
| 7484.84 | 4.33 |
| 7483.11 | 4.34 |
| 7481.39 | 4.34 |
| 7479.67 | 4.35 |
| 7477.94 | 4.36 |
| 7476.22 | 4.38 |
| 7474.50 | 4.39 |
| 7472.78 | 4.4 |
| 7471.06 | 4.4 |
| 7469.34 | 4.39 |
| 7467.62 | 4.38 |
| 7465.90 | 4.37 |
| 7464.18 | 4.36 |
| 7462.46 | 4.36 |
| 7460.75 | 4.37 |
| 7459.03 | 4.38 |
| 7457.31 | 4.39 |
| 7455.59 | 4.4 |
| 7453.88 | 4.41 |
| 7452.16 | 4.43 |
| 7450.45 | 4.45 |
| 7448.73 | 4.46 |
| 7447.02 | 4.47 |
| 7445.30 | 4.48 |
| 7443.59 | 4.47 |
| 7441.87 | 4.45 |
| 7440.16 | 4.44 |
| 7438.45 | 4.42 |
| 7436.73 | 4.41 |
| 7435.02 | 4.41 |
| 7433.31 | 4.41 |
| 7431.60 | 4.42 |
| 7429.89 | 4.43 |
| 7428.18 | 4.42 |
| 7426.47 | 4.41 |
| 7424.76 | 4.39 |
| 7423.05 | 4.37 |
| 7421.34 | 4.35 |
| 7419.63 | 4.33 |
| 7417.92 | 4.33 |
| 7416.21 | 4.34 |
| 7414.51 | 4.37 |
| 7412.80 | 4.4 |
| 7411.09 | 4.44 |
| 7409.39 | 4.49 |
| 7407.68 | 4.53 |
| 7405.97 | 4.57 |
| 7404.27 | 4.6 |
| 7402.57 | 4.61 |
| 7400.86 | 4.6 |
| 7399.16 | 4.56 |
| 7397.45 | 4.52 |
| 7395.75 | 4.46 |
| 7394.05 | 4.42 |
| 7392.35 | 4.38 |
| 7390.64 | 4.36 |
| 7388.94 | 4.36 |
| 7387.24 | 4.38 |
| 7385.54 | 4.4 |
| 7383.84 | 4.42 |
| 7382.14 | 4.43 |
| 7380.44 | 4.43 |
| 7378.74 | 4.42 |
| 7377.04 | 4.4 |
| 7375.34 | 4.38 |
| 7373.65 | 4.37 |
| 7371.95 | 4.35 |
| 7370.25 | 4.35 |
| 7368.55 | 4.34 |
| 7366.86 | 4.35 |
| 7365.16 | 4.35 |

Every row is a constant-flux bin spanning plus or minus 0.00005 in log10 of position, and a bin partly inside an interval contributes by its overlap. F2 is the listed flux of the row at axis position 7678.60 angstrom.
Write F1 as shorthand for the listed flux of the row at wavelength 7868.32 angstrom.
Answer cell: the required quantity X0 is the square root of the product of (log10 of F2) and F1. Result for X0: 1.56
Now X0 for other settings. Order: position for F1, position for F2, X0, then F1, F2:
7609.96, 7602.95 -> 1.65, 4.28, 4.35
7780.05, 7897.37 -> 1.48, 3.75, 3.83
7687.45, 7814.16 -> 1.57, 4.09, 4.01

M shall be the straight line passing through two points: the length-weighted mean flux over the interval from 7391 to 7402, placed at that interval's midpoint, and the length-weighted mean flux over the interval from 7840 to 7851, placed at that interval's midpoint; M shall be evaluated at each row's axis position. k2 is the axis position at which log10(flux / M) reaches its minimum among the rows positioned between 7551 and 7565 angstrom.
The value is 7554.09 angstrom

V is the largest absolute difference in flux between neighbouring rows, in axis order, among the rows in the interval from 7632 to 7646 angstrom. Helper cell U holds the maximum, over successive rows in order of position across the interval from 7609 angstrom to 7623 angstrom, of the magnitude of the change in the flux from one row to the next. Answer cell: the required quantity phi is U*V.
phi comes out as 0.0060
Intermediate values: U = 0.100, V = 0.060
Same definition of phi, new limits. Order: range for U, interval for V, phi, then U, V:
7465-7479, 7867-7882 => 0.0010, 0.020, 0.050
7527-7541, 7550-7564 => 0.0012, 0.040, 0.030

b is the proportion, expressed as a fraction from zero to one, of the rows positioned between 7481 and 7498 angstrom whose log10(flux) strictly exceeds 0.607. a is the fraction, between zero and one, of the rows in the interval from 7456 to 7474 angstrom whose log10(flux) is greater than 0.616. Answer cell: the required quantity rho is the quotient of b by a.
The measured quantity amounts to 1.0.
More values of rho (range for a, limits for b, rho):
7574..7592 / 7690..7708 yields 0.2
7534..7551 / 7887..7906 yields 0.0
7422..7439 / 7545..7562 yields 1.0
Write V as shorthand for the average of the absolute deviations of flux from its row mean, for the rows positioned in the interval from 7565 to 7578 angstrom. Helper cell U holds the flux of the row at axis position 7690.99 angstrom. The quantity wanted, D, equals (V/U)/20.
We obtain 0.0013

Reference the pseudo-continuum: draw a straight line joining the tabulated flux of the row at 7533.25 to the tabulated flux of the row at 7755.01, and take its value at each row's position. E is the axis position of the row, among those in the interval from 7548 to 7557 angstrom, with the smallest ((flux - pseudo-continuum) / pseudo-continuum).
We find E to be 7554.09 angstrom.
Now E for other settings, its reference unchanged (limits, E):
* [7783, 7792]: 7783.63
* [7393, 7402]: 7394.05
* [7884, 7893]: 7891.91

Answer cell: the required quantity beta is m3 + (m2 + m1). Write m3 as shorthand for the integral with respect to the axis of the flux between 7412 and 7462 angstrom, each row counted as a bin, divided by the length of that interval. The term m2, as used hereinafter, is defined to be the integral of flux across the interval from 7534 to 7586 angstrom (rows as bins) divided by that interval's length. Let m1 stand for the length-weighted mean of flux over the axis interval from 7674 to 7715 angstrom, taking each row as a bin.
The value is 12.8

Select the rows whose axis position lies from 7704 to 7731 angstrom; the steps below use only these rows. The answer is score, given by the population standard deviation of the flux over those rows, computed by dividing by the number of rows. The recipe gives 0.26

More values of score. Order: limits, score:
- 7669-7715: 0.16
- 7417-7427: 0.03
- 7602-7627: 0.22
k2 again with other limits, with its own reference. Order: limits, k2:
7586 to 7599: 7587.21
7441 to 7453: 7452.16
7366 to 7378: 7368.55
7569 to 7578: 7576.74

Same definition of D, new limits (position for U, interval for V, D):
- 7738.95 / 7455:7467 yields 0.0002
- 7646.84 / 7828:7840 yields 0.0002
